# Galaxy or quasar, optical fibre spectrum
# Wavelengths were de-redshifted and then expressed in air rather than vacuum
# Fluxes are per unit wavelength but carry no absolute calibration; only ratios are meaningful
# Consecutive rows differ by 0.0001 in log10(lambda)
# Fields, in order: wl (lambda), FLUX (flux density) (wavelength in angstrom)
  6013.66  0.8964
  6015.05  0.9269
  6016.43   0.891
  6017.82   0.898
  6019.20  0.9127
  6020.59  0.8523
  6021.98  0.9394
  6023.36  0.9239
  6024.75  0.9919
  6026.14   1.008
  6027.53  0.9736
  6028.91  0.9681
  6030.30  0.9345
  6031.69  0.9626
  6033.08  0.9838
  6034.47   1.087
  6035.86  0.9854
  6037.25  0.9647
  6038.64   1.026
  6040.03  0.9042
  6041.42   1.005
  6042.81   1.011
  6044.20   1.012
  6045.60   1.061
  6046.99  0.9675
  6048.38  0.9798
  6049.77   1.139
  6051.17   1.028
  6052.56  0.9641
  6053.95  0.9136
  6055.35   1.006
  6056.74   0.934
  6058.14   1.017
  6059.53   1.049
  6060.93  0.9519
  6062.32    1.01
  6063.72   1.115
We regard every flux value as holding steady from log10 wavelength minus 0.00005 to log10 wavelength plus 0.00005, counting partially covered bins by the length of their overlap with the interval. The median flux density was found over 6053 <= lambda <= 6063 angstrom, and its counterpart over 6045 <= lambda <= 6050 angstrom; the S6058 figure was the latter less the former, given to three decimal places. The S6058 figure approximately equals 0.014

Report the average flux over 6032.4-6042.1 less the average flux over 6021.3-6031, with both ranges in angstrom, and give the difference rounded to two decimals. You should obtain 0.03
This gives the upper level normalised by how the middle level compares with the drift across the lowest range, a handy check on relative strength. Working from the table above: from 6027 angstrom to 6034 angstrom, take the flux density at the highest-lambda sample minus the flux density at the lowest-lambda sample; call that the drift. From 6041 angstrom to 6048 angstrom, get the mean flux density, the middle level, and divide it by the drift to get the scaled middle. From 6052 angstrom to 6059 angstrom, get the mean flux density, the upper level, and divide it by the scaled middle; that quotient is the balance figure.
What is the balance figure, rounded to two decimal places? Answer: 0.01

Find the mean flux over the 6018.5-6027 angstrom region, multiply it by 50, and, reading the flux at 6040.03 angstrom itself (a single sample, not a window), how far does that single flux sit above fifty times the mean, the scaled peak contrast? -46.0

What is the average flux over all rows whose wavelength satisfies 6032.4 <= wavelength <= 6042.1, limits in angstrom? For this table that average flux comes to 0.99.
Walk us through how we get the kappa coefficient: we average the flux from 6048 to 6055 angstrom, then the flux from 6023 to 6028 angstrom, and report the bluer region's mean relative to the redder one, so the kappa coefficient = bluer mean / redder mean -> 0.97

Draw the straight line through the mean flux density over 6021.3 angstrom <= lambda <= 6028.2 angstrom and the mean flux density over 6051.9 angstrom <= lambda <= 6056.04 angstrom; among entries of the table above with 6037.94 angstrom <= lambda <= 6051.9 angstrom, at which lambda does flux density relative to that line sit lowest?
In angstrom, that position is 6040.03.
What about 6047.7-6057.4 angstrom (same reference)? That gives 6053.95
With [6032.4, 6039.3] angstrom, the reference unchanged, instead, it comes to 6037.25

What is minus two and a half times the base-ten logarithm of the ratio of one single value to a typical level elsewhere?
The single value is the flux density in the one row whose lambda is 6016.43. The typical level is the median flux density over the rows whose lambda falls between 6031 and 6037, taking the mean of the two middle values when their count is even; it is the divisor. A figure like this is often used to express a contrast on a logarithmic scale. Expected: 0.11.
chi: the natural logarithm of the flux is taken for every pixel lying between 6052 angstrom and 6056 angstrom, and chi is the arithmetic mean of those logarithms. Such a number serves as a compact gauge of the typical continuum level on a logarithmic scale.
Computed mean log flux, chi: -0.04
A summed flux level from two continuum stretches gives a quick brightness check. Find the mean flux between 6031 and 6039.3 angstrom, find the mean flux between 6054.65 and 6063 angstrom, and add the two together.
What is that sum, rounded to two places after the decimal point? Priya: 2.00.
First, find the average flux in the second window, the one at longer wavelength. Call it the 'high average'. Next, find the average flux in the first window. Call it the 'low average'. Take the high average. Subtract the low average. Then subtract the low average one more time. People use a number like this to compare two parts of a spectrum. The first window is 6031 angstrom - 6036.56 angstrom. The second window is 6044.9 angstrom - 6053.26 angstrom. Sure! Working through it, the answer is -0.99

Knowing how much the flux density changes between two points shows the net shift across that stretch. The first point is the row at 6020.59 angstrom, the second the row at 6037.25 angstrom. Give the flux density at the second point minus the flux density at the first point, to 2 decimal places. 0.11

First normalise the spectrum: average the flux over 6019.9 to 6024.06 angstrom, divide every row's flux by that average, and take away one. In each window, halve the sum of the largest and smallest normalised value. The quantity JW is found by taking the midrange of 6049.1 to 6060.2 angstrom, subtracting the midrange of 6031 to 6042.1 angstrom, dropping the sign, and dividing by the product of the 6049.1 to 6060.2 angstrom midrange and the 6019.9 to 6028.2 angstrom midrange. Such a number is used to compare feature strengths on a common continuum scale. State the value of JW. 9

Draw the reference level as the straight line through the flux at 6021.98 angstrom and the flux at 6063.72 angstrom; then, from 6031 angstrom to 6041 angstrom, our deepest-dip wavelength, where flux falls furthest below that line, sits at 6040.03 angstrom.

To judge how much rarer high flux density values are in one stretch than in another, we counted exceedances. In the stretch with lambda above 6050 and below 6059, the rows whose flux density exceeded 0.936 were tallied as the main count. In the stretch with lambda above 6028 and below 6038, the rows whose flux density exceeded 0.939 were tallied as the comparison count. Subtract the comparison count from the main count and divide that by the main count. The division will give -0.50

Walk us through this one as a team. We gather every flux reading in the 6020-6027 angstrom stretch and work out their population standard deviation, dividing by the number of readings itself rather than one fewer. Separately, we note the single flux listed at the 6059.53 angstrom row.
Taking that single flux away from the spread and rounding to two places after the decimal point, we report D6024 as -0.99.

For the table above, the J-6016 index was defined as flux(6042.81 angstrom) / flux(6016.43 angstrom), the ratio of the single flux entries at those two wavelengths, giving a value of 1.13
